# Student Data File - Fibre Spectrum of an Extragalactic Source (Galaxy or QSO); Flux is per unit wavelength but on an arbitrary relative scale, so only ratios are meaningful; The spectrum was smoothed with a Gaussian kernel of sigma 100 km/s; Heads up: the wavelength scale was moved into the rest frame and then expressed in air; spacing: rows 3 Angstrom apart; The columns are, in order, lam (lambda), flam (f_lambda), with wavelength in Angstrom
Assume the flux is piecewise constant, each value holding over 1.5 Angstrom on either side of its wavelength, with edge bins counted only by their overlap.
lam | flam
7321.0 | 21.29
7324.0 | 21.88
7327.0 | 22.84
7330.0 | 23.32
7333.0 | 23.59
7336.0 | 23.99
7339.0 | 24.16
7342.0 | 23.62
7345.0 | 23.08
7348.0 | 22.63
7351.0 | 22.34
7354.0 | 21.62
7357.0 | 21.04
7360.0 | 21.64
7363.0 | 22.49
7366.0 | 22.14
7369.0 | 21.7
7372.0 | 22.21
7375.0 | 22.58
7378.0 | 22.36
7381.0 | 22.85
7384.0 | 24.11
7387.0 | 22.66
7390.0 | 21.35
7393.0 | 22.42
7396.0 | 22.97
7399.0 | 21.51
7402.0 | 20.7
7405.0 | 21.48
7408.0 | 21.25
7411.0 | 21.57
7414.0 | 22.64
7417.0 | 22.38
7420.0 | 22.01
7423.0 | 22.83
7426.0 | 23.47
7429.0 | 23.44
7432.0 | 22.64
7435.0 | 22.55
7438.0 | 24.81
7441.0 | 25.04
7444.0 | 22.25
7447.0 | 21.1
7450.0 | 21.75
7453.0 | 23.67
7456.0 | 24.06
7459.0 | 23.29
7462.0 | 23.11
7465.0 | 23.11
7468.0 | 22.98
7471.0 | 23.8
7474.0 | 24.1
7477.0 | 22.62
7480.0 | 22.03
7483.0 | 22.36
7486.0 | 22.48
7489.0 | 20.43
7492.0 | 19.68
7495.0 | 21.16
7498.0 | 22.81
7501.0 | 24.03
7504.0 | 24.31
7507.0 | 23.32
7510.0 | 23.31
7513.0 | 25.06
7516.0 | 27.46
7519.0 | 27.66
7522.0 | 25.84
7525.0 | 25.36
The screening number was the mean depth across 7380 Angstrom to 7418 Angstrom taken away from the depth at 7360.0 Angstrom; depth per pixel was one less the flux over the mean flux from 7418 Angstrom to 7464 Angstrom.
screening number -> 0.02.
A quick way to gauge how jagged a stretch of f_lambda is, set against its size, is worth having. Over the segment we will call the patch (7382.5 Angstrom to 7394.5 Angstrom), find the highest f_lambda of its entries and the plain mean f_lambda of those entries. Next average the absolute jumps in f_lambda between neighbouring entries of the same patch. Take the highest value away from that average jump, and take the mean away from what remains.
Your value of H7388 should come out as -45.5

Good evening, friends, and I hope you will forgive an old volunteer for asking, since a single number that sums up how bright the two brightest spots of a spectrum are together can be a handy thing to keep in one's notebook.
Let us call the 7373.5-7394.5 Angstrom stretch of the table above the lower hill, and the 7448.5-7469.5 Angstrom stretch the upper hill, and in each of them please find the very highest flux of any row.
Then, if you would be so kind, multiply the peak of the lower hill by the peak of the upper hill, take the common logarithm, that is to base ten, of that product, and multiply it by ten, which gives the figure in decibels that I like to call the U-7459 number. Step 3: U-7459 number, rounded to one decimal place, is 27.6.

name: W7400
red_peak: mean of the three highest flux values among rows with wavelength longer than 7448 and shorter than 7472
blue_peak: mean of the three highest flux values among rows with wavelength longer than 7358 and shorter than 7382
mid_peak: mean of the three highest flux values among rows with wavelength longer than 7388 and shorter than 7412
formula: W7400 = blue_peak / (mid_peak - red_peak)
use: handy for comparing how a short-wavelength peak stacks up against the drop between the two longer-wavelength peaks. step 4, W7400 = -15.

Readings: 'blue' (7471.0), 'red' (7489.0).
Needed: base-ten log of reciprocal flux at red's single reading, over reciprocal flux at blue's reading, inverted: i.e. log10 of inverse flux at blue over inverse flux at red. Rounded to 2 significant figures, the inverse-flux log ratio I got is -0.066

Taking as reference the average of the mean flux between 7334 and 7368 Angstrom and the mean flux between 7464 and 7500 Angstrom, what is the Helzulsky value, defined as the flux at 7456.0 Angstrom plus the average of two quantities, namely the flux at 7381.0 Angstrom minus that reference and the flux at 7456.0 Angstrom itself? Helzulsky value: 36.3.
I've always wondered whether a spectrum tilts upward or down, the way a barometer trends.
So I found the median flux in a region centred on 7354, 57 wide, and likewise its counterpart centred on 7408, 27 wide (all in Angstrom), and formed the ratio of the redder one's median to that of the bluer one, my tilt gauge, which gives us 0.96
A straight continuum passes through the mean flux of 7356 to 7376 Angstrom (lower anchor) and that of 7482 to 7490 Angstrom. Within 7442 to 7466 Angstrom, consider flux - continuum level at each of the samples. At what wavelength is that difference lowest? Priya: 7447.0 Angstrom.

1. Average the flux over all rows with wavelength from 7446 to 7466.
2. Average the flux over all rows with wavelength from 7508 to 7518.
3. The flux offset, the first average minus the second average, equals -2.4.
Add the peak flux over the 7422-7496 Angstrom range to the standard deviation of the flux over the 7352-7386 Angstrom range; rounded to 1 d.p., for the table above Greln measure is 25.8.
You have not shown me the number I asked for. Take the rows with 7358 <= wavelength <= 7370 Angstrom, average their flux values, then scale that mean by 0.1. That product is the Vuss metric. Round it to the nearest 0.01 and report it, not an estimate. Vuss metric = 2.20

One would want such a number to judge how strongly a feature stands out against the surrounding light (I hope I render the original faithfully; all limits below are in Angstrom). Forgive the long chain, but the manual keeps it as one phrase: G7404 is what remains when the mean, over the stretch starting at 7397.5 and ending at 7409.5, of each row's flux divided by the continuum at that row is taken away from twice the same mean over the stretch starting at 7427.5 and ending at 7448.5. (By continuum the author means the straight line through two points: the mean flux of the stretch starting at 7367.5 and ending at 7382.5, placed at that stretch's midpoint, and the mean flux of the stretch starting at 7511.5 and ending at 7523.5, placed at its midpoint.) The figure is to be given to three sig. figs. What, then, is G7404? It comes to 0.996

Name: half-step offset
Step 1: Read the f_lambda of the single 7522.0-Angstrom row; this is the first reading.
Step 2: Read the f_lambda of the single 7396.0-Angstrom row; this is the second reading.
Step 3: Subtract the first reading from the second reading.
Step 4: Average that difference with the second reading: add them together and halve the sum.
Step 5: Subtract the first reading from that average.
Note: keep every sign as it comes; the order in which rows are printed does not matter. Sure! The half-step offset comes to -15.8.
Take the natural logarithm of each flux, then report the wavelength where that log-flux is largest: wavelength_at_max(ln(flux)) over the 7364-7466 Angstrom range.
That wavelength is 7441.0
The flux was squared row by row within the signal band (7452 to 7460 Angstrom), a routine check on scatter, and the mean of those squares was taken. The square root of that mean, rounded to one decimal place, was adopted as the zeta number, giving 23.7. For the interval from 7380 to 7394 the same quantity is 22.7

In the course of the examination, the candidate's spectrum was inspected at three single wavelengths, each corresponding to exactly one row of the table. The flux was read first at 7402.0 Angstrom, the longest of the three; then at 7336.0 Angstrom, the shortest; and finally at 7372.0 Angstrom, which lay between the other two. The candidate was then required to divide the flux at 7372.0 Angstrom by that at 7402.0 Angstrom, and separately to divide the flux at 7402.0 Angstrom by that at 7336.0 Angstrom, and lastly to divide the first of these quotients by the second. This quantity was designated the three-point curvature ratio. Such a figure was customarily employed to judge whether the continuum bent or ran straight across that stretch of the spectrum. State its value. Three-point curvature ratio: 1.24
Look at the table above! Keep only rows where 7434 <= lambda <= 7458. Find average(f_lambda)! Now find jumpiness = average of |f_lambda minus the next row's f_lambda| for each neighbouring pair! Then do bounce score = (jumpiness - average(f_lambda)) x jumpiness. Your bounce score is -29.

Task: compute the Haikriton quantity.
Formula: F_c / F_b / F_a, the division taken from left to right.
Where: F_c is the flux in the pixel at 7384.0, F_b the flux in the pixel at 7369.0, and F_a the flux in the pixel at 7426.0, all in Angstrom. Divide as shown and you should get 0.047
